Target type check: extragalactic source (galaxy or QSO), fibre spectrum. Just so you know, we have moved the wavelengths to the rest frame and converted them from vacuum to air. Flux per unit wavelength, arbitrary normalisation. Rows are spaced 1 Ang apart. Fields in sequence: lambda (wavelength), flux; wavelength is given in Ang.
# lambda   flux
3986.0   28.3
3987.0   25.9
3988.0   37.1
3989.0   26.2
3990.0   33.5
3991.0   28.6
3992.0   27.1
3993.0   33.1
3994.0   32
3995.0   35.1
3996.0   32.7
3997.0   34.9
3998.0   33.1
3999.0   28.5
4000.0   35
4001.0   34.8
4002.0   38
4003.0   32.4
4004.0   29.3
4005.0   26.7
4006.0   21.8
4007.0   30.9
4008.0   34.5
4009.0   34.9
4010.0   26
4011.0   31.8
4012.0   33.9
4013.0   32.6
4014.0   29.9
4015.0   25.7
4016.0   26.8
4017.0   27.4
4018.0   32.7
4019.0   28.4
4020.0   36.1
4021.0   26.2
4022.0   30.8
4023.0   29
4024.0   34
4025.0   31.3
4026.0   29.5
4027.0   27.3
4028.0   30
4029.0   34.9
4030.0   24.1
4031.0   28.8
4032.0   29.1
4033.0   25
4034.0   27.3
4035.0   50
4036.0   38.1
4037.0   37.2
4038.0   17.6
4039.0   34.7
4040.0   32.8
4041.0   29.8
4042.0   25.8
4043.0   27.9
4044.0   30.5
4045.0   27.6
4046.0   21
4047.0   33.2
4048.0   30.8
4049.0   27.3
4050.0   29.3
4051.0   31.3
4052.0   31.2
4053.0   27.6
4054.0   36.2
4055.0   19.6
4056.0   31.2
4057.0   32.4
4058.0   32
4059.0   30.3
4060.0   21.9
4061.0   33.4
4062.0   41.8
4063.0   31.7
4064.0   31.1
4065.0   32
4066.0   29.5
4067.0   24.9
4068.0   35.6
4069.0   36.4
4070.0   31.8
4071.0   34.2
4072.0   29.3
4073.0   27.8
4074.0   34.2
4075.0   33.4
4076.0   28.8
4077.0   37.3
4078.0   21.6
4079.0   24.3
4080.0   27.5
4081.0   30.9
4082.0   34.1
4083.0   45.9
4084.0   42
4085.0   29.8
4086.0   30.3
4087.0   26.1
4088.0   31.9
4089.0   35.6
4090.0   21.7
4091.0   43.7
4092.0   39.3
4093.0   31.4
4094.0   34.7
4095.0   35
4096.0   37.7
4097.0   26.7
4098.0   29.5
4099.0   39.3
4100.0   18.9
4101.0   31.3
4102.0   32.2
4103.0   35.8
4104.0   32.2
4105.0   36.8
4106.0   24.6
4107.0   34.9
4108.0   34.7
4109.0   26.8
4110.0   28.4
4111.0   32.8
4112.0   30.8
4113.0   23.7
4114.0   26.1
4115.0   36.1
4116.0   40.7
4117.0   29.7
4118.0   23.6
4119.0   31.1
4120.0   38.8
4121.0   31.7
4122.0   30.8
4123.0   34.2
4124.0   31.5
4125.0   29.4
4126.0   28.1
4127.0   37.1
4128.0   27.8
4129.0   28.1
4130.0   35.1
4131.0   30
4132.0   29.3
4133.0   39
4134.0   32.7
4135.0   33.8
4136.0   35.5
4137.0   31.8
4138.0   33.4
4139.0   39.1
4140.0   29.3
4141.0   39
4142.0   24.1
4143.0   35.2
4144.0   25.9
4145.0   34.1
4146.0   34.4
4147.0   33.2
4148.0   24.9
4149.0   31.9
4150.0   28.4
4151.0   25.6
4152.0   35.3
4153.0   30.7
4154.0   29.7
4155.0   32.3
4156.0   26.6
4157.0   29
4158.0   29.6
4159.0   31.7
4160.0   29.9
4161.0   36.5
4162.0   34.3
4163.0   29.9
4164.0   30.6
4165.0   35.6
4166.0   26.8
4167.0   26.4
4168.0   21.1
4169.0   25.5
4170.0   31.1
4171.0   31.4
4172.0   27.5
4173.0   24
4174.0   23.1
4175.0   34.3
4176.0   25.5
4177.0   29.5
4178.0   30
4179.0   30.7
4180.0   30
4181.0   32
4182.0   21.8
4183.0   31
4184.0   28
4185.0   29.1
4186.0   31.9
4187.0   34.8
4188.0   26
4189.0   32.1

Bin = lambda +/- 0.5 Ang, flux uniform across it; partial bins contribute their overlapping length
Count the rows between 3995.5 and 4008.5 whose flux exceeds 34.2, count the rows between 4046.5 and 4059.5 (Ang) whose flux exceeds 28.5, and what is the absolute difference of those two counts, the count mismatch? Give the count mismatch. 5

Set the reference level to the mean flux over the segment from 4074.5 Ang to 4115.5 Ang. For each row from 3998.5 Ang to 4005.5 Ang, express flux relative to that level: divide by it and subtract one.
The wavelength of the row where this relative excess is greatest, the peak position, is 4002.0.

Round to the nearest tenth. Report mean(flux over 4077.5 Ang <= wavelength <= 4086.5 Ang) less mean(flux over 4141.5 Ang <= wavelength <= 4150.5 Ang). 1.6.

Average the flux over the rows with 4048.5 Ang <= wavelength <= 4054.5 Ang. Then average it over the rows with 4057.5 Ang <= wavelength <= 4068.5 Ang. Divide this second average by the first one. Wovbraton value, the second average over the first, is 1.03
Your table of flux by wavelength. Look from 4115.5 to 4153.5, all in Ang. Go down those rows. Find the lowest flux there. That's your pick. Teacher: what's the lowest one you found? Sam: 23.6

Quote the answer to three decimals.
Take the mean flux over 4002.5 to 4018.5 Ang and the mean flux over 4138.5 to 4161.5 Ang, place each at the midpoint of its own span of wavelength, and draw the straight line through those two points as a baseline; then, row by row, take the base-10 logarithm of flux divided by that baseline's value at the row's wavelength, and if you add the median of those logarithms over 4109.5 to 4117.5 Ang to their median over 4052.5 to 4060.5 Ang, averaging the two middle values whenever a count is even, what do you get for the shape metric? -0.001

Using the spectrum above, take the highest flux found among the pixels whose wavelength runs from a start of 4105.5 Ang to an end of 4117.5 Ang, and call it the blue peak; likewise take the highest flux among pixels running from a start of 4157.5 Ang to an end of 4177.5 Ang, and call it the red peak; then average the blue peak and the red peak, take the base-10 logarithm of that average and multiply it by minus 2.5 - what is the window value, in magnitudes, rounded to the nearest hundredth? -3.97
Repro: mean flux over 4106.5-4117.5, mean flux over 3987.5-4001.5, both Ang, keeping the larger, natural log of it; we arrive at 3.47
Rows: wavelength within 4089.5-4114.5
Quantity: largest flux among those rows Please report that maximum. 43.7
